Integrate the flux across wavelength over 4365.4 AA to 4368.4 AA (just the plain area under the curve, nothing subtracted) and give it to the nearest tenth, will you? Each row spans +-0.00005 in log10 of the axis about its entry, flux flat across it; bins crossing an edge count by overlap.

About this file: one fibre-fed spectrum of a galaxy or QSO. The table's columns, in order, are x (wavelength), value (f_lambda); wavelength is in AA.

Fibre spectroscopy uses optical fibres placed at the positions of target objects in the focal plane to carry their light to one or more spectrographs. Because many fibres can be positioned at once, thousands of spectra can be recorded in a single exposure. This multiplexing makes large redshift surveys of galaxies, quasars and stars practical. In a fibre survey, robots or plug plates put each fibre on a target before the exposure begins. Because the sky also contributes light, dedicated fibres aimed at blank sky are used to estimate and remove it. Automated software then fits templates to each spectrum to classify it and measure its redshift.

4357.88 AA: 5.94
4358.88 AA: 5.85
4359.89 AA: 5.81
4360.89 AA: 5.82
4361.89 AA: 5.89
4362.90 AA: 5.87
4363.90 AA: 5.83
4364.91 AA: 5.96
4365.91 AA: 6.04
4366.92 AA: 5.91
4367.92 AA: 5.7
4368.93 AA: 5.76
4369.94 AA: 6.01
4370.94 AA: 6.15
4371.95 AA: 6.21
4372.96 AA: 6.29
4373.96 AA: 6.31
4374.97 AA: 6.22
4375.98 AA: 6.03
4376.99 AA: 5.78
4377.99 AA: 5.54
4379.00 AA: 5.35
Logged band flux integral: 17.7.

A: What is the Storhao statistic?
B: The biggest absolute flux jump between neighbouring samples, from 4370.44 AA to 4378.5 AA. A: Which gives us 0.25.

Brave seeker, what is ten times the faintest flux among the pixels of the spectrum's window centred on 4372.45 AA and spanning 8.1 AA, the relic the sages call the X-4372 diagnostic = 57.6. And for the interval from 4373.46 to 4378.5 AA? 55.4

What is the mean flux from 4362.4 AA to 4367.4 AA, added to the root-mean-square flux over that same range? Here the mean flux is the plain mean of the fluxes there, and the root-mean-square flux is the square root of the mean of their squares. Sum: 11.84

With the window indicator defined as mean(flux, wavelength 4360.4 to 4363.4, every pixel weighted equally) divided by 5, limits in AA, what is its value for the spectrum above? 1.17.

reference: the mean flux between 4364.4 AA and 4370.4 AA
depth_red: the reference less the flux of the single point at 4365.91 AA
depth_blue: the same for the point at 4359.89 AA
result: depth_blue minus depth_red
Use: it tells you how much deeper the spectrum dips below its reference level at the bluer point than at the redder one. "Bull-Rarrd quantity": 0.23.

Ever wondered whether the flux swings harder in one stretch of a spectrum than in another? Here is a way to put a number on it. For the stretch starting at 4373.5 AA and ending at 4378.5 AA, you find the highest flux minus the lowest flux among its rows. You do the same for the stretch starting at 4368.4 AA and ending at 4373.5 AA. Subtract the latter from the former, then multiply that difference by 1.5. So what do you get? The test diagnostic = 0.36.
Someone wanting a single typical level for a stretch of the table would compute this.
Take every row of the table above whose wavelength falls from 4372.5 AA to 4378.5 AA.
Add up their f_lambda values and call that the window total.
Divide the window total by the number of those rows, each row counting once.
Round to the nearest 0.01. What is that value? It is 6.03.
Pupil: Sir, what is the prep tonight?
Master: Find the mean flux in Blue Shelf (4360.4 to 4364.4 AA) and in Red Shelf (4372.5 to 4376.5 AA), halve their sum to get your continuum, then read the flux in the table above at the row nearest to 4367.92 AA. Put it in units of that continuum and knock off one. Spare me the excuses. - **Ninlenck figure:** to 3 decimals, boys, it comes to -0.055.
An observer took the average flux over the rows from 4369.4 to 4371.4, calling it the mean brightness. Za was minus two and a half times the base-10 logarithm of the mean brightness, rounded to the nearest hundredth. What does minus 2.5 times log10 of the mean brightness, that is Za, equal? -1.96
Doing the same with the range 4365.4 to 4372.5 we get -1.94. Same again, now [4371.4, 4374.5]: -1.99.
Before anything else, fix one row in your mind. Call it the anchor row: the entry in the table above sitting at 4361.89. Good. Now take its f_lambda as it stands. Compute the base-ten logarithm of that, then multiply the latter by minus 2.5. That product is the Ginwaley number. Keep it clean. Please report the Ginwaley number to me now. -1.93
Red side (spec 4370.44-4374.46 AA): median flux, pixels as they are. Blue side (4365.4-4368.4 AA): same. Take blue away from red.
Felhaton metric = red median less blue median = 0.34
